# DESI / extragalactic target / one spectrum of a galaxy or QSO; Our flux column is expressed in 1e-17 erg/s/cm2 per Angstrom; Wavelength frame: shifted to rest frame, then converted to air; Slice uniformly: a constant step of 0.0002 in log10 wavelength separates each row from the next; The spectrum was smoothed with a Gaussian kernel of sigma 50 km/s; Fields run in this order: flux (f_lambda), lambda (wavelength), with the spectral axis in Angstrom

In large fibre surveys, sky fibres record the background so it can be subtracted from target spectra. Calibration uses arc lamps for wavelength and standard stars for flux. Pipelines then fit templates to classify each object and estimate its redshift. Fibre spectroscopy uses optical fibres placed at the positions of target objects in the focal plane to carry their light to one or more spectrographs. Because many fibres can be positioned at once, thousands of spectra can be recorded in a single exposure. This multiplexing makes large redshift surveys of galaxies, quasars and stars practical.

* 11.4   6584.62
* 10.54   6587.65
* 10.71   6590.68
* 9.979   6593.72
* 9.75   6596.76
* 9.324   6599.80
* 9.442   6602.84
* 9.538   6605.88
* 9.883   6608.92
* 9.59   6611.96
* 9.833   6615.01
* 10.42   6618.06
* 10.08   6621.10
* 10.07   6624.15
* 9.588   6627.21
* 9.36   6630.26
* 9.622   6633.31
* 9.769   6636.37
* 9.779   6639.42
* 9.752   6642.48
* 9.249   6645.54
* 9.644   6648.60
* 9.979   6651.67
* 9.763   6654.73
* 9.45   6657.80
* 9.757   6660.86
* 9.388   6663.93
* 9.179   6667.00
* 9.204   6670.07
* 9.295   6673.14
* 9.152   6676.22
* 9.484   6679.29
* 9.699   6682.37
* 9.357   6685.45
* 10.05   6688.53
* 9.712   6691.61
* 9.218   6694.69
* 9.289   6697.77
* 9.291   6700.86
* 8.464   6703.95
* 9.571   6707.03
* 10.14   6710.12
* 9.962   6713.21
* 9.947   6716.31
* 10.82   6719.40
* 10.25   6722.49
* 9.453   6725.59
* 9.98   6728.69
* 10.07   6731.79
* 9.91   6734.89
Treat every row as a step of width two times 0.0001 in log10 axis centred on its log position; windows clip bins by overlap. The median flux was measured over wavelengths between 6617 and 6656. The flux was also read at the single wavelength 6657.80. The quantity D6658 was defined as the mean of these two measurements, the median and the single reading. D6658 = 9.6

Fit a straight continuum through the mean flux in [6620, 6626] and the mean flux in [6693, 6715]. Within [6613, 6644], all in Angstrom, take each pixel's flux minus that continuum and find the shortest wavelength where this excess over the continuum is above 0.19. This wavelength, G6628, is 6618.06 Angstrom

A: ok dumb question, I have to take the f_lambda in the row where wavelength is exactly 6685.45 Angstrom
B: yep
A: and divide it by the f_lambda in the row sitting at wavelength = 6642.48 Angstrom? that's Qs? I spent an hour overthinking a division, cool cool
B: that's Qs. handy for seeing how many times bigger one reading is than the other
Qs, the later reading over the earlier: 0.96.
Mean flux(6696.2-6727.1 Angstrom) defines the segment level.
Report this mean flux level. 9.72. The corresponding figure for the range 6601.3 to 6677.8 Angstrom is 9.63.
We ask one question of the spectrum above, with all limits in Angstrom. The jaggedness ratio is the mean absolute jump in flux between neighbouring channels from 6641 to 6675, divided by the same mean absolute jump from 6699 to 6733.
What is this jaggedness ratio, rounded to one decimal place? 0.5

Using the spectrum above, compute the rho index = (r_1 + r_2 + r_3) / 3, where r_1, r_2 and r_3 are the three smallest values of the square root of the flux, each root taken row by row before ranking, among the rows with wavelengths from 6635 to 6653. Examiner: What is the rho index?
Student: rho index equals 3.09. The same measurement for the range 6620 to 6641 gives 3.09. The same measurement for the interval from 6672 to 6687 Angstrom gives 3.04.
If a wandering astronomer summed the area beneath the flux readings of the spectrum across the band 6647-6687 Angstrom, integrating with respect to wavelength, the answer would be 379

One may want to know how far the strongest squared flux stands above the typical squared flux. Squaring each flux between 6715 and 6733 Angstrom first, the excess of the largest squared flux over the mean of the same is 15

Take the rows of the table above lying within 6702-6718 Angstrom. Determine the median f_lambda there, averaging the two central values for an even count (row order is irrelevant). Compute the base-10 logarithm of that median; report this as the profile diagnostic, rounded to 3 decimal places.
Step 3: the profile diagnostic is 0.998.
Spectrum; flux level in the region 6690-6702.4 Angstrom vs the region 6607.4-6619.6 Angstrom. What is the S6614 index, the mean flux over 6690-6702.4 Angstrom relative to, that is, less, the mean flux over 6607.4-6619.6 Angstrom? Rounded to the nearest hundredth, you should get -0.55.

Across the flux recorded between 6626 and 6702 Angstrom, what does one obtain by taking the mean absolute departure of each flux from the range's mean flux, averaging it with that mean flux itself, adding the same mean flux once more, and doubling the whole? 28.8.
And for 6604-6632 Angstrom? 29.7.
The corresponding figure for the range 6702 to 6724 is 30.1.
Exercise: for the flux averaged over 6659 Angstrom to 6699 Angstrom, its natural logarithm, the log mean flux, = 2.25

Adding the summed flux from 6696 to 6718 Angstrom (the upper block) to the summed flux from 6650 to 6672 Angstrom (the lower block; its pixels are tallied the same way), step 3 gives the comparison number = 133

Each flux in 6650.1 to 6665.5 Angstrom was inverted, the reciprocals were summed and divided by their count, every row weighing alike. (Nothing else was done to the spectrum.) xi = 0.103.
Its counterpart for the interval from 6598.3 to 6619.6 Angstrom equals 0.103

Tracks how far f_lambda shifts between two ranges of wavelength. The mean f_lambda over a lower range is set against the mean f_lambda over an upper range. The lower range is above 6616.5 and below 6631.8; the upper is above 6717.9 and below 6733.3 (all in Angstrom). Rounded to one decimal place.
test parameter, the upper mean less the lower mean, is 0.2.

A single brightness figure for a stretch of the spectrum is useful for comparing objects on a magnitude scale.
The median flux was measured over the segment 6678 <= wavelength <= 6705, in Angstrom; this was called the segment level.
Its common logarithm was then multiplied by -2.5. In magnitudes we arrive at -2.43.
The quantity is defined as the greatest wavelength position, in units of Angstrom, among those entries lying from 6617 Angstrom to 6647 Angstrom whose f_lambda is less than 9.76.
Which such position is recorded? 6645.54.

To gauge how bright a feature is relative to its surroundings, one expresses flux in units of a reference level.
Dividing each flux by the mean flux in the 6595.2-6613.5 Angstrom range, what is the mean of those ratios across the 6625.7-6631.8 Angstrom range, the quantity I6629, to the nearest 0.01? 0.99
